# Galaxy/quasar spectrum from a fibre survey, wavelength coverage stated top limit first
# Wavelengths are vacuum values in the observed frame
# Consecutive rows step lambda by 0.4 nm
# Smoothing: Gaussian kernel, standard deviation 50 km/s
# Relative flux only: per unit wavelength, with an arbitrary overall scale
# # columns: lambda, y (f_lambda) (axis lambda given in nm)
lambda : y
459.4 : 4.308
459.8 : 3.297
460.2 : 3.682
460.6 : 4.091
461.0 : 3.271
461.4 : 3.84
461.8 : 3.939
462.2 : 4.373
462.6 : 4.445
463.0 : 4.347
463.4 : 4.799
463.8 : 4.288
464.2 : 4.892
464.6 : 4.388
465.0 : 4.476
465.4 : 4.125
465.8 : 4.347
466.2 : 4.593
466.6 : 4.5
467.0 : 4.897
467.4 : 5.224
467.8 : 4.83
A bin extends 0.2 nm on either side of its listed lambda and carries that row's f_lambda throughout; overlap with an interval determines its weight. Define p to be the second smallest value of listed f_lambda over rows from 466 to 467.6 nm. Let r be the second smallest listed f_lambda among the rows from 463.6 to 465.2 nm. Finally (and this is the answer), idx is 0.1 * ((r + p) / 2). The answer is 0.449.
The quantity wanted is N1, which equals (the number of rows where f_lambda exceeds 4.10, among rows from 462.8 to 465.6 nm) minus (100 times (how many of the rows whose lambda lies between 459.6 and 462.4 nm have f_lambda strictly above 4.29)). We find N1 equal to -93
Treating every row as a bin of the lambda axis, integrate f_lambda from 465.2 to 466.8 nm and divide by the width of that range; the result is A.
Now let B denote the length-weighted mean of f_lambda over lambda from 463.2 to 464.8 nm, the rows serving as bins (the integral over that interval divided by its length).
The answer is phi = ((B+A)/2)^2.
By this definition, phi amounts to 20.2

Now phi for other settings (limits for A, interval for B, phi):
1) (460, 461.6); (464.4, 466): 16.2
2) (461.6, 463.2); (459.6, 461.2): 15.4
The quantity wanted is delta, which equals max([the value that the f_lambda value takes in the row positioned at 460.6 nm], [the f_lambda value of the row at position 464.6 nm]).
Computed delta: 4.39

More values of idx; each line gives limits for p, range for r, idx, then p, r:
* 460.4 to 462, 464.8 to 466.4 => 0.409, 3.84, 4.347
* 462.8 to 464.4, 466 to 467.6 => 0.447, 4.347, 4.593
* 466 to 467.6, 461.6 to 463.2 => 0.447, 4.593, 4.347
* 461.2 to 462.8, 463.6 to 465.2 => 0.416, 3.939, 4.388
